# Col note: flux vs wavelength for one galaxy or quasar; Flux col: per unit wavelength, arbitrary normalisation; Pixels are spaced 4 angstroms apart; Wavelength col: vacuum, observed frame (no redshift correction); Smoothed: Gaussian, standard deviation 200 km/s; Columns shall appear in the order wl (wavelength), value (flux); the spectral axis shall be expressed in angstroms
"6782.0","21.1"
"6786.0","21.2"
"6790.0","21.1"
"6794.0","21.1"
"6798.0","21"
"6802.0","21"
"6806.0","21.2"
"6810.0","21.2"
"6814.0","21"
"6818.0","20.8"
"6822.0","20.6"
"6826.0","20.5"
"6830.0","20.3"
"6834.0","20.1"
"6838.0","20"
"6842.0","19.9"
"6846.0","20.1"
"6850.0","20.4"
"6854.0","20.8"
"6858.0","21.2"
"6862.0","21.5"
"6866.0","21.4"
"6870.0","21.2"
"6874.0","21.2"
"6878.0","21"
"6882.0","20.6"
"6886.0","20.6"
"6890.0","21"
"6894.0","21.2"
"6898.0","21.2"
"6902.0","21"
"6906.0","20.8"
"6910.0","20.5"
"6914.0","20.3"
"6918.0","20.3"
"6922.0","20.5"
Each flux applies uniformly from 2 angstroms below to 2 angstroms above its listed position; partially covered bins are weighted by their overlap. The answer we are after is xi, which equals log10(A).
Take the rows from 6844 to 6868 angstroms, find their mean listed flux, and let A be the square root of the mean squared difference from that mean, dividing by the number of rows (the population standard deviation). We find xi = -0.3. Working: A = 0.52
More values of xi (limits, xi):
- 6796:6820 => -0.9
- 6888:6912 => -0.6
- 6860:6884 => -0.5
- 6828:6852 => -0.8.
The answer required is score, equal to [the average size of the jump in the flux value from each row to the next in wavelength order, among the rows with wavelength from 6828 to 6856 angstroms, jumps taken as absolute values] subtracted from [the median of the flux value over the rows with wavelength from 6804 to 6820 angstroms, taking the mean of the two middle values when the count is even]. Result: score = 20.9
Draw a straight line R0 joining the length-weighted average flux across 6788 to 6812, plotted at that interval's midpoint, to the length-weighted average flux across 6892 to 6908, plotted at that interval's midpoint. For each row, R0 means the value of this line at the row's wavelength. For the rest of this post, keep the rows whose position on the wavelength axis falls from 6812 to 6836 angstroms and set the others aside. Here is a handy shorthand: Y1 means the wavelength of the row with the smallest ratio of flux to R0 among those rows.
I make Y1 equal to 6834.0 angstroms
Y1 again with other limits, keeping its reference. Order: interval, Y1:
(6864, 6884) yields 6882.0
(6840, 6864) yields 6842.0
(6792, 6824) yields 6822.0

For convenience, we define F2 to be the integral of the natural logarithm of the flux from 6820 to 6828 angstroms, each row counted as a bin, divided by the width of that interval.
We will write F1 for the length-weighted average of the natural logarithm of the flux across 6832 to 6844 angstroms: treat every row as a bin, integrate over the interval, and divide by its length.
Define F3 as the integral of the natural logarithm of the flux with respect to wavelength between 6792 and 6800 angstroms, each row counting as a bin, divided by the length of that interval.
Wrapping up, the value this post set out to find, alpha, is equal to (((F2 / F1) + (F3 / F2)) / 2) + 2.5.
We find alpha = 3.51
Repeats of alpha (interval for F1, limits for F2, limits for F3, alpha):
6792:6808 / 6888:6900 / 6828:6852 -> 3.49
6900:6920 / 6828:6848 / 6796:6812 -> 3.50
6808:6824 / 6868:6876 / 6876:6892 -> 3.50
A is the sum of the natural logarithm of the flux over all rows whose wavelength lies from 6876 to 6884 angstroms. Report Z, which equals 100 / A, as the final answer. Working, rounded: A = 6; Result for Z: 16.5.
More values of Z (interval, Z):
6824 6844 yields 6.7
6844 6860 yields 8.3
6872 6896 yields 5.5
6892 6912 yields 6.6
